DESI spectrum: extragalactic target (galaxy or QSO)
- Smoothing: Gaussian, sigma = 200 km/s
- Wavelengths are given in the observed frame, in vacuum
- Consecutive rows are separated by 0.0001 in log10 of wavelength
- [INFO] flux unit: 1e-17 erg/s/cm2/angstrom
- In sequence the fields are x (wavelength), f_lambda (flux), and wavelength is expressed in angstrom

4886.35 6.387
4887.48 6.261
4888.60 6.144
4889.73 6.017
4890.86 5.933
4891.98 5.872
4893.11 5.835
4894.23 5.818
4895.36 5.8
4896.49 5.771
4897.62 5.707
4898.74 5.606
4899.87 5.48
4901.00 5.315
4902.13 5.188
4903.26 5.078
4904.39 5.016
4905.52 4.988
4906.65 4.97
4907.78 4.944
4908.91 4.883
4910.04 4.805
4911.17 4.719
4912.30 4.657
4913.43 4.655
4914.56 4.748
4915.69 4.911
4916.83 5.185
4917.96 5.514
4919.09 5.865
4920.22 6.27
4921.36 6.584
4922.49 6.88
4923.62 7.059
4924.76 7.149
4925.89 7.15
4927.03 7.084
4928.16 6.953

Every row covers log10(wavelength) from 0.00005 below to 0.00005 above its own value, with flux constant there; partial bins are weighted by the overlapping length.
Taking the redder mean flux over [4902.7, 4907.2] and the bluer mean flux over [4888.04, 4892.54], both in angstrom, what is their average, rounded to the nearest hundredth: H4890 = 5.50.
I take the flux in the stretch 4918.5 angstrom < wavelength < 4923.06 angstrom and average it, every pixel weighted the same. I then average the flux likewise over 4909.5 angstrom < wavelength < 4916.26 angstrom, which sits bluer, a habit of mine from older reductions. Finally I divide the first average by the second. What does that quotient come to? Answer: 1.35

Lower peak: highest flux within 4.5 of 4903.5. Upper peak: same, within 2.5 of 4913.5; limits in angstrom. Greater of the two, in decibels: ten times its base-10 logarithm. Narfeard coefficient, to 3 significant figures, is 7.39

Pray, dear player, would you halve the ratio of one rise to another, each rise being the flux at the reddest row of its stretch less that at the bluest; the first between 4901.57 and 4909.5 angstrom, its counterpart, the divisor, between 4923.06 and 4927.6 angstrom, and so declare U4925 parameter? -6.1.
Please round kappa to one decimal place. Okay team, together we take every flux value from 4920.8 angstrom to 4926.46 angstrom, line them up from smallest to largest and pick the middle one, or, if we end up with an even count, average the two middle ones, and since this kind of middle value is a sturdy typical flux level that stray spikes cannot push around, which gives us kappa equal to 7.1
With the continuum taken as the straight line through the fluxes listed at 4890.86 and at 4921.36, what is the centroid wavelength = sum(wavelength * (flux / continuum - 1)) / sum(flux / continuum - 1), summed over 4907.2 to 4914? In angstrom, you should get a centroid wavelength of 4910.8 angstrom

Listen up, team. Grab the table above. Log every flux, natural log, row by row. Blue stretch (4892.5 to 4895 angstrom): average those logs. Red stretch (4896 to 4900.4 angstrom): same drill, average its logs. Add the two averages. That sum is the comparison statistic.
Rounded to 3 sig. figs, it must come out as 3.49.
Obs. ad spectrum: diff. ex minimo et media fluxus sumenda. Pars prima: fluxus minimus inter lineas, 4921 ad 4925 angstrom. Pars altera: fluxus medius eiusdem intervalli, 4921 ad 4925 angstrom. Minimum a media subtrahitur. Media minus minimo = 0.33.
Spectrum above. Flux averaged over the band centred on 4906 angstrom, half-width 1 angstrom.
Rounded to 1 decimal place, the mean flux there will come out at 5.0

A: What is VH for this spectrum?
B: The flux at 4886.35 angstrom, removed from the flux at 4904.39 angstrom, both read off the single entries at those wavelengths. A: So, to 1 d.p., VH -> -1.4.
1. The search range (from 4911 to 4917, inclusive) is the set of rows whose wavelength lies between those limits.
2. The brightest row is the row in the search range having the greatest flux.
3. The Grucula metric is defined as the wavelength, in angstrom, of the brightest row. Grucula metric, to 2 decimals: 4916.83 angstrom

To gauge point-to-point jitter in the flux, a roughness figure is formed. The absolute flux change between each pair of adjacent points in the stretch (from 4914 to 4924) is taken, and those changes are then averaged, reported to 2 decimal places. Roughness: 0.29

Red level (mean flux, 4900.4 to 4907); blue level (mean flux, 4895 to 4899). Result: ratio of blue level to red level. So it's 1.12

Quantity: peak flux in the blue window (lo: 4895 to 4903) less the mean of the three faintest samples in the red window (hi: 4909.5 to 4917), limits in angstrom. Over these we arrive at 1.1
